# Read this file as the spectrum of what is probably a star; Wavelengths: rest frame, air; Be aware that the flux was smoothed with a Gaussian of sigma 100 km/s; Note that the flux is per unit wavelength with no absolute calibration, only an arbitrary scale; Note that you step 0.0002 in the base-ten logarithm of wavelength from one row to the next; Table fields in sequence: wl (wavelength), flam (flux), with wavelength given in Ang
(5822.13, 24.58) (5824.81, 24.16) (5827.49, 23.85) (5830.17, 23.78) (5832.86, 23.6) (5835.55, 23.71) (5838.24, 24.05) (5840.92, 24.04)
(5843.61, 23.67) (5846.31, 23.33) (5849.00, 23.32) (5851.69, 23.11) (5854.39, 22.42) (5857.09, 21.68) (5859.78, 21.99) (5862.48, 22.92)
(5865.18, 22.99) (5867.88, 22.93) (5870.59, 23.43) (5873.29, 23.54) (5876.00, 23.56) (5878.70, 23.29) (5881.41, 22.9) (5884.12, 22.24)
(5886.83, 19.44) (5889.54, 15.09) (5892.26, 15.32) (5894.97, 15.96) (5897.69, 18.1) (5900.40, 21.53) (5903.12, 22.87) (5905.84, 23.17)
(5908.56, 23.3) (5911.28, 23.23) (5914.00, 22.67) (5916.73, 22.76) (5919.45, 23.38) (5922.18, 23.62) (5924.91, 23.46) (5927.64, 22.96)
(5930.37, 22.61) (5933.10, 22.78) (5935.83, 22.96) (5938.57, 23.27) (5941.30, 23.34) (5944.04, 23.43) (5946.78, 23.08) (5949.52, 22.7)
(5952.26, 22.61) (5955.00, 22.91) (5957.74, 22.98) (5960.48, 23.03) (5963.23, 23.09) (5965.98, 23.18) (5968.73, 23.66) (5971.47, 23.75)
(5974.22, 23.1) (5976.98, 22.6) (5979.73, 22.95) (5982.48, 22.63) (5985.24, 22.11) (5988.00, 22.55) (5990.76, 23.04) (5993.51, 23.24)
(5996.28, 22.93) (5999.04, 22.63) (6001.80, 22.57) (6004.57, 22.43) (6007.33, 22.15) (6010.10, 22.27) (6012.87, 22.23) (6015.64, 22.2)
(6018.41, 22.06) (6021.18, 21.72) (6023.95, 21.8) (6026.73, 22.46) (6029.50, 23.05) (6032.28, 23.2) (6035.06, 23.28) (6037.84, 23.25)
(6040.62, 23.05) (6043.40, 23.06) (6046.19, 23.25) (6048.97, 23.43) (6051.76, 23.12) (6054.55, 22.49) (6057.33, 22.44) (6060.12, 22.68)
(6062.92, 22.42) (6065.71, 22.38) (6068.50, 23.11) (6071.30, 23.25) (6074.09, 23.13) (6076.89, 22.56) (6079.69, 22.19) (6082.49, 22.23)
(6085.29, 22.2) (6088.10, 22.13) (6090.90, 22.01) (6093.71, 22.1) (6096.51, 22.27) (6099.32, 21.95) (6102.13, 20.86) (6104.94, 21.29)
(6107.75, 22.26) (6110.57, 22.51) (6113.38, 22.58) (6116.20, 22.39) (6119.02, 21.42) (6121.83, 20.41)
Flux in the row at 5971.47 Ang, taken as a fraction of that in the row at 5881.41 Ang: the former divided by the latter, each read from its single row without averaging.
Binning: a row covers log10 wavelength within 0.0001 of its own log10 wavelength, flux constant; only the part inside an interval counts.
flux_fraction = 1.04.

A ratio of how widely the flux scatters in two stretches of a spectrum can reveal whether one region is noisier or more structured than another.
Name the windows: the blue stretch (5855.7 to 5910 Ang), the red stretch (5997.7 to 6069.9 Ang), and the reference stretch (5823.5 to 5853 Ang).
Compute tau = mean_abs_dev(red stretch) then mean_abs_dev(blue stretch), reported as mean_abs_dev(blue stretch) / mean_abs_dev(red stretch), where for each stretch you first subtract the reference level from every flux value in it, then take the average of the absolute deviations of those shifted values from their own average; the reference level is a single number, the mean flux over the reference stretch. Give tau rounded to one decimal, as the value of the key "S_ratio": 5.5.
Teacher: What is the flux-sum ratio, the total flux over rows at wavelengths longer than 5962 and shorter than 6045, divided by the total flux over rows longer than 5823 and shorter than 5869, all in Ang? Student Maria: 1.7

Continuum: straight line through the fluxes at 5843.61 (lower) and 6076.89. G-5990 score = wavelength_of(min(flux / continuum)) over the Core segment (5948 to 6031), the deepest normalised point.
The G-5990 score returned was 6021.18 Ang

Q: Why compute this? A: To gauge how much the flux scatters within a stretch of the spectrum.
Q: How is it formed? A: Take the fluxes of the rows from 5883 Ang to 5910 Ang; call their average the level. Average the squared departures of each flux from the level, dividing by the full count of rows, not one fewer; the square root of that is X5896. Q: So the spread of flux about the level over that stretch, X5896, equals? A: 3.19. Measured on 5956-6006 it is 0.40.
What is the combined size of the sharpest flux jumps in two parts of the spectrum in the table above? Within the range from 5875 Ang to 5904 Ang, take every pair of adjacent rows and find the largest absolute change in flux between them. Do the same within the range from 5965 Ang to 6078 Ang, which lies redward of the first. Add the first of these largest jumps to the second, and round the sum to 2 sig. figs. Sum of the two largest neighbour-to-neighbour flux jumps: 5.1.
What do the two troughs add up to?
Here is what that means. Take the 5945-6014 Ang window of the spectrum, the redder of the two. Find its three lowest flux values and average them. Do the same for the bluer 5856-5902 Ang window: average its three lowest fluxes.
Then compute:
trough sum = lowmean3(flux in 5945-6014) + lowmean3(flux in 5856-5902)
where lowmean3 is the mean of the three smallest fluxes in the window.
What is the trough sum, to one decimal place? 37.6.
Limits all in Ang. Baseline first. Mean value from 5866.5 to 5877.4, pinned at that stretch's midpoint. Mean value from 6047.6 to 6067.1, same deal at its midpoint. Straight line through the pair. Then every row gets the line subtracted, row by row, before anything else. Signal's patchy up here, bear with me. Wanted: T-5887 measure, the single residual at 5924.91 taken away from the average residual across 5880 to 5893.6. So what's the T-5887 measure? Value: -4.6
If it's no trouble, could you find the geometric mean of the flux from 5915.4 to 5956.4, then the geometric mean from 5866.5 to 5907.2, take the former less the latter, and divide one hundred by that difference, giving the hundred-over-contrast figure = 41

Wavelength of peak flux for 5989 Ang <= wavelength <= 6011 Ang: 5993.51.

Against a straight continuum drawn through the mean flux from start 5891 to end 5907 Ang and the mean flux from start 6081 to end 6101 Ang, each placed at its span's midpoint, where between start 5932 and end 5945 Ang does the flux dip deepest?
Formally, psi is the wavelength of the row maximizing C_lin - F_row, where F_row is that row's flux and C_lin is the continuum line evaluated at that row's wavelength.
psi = 5933.10 Ang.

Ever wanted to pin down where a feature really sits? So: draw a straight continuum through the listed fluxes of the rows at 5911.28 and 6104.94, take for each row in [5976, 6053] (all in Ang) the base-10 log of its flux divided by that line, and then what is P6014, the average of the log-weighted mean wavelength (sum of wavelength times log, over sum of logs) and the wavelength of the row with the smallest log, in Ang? 6026.6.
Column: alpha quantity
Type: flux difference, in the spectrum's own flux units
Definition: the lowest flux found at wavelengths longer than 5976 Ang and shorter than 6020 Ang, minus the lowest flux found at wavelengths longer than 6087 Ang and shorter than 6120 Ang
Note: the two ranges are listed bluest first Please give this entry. 1.2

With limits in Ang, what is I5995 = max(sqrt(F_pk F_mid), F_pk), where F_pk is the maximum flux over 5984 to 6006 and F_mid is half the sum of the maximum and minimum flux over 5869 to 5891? 23.24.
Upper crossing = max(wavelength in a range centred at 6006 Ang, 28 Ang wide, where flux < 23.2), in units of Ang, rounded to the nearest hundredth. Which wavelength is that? 6018.41 Ang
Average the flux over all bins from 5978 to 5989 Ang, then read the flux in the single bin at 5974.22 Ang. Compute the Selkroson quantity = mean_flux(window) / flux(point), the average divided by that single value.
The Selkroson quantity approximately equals 0.977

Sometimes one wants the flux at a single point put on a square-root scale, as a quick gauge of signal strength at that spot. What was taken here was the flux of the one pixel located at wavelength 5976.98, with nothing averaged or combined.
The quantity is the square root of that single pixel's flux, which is 4.75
